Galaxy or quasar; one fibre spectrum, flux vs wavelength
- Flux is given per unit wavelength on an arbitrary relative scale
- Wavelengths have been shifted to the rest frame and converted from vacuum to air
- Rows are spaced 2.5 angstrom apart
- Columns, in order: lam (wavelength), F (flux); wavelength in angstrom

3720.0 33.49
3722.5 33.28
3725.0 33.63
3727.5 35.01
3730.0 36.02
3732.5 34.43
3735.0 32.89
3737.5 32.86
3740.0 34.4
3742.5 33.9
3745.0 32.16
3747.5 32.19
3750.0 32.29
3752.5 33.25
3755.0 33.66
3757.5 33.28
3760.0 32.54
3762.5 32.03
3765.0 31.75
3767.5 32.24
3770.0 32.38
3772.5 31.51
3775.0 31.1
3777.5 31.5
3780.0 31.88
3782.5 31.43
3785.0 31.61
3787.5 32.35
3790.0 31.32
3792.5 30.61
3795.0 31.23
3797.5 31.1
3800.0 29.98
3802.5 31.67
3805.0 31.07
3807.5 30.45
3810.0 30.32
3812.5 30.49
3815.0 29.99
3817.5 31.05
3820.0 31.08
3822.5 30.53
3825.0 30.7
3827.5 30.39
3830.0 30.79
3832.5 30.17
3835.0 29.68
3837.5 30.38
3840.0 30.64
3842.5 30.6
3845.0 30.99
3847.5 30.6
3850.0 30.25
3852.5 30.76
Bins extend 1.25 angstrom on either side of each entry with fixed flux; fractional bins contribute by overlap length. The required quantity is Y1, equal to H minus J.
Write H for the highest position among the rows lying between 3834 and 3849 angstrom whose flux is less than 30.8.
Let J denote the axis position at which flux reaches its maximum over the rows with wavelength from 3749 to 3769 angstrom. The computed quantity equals 92.5 angstrom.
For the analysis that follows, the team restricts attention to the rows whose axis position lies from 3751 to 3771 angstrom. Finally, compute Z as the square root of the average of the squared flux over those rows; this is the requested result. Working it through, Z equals 32.6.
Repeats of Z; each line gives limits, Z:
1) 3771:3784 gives 31.5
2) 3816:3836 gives 30.6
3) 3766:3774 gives 32.0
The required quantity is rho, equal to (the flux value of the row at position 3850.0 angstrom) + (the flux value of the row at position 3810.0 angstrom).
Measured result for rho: 61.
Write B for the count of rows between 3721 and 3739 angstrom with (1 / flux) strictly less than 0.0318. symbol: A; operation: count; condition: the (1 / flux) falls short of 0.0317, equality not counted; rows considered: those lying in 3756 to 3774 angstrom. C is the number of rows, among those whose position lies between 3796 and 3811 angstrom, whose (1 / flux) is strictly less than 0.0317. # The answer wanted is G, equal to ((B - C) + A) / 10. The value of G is 1.2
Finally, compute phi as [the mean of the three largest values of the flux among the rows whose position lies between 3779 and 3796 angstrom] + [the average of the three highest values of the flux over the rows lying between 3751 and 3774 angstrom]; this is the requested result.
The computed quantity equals 65.3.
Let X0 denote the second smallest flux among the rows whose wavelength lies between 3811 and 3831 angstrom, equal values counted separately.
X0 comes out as 30.39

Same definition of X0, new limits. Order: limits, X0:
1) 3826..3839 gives 30.17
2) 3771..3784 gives 31.43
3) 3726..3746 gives 32.86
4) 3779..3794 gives 31.32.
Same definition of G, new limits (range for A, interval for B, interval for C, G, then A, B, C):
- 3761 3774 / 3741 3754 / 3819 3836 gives 0.9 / 4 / 5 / 0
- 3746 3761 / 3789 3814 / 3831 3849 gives 0.7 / 6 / 1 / 0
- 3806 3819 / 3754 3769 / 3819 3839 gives 0.6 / 0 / 6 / 0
